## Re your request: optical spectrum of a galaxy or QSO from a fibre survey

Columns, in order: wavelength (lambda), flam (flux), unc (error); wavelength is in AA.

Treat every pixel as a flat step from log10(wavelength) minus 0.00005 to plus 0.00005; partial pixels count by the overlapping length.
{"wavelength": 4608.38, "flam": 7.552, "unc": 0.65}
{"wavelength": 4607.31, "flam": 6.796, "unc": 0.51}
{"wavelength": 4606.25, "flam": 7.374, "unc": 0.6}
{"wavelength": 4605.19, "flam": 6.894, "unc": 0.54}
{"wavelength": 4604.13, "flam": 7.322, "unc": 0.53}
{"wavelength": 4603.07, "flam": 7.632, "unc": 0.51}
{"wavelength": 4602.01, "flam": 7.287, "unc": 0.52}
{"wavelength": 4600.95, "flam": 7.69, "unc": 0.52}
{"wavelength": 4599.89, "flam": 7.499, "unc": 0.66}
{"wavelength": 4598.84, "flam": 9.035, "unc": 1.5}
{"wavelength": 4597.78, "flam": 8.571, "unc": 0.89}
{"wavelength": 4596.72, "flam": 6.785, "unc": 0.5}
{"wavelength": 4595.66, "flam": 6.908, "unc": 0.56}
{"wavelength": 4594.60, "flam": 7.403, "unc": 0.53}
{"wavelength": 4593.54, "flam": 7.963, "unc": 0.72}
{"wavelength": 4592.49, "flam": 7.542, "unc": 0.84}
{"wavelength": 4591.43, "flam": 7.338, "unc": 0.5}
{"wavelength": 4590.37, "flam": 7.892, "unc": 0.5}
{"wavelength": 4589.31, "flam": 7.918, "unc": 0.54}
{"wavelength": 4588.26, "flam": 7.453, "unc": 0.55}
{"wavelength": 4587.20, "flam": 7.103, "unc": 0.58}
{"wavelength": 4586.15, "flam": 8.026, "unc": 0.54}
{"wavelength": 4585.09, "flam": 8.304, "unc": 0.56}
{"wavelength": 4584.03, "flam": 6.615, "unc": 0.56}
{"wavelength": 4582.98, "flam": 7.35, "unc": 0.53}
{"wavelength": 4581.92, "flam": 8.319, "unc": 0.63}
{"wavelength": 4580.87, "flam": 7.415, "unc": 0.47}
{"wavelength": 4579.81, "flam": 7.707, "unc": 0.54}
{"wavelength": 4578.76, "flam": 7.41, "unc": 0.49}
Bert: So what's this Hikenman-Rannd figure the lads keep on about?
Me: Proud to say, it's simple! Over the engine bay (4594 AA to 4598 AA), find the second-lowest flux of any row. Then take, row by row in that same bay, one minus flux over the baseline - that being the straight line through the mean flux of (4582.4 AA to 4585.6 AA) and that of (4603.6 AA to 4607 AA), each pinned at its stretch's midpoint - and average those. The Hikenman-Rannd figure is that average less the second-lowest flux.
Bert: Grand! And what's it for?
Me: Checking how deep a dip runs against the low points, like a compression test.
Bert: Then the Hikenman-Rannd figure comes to -6.9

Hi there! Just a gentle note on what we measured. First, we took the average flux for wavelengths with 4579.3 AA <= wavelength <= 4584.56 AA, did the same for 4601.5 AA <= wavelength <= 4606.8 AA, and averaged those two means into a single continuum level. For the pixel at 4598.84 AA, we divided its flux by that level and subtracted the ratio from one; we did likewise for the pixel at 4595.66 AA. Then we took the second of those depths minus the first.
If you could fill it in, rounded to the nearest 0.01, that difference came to 0.29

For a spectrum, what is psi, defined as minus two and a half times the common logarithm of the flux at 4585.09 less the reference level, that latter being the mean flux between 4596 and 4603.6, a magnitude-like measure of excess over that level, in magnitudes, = 0.7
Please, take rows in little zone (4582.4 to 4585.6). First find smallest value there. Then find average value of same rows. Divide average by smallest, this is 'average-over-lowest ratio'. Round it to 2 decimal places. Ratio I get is 1.12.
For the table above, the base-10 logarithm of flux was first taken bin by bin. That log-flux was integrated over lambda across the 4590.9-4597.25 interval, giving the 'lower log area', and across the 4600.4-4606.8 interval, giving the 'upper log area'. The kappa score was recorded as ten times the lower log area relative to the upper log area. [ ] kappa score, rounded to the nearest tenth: 9.9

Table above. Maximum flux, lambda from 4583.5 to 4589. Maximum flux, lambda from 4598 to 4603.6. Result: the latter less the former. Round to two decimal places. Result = 0.73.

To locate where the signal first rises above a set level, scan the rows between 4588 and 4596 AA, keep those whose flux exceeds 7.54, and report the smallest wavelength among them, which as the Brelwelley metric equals 4589.31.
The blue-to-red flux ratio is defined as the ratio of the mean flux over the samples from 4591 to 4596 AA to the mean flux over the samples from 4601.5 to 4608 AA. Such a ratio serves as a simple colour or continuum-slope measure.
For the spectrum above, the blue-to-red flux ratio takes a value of 1.03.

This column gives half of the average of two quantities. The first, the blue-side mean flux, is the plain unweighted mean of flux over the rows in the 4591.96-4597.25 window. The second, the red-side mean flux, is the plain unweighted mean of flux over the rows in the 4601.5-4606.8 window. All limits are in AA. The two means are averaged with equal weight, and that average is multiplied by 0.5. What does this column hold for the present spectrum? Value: 3.66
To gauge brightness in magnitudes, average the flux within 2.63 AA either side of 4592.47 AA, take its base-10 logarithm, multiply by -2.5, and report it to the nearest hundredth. -2.21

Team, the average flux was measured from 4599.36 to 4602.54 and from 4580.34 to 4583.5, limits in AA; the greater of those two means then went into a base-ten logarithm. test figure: 0.886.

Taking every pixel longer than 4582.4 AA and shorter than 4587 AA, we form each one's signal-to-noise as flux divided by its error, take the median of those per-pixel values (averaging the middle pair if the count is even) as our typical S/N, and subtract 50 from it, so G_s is -35.7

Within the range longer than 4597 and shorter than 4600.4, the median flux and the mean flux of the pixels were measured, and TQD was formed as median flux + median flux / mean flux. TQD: 9.6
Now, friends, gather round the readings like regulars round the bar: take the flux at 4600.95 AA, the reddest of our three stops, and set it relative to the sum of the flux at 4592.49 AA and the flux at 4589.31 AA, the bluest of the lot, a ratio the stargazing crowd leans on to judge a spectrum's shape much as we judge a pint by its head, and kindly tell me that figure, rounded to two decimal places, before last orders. 0.50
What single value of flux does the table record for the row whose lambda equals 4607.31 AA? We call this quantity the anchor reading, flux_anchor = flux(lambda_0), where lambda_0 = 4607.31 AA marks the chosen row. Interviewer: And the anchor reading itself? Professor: 6.796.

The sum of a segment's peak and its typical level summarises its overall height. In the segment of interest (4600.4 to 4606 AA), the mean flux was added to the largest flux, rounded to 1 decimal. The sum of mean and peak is 15.1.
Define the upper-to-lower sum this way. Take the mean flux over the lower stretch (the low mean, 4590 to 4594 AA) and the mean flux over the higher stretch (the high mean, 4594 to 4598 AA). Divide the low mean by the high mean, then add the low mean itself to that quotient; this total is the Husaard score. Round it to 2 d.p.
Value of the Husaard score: 8.72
